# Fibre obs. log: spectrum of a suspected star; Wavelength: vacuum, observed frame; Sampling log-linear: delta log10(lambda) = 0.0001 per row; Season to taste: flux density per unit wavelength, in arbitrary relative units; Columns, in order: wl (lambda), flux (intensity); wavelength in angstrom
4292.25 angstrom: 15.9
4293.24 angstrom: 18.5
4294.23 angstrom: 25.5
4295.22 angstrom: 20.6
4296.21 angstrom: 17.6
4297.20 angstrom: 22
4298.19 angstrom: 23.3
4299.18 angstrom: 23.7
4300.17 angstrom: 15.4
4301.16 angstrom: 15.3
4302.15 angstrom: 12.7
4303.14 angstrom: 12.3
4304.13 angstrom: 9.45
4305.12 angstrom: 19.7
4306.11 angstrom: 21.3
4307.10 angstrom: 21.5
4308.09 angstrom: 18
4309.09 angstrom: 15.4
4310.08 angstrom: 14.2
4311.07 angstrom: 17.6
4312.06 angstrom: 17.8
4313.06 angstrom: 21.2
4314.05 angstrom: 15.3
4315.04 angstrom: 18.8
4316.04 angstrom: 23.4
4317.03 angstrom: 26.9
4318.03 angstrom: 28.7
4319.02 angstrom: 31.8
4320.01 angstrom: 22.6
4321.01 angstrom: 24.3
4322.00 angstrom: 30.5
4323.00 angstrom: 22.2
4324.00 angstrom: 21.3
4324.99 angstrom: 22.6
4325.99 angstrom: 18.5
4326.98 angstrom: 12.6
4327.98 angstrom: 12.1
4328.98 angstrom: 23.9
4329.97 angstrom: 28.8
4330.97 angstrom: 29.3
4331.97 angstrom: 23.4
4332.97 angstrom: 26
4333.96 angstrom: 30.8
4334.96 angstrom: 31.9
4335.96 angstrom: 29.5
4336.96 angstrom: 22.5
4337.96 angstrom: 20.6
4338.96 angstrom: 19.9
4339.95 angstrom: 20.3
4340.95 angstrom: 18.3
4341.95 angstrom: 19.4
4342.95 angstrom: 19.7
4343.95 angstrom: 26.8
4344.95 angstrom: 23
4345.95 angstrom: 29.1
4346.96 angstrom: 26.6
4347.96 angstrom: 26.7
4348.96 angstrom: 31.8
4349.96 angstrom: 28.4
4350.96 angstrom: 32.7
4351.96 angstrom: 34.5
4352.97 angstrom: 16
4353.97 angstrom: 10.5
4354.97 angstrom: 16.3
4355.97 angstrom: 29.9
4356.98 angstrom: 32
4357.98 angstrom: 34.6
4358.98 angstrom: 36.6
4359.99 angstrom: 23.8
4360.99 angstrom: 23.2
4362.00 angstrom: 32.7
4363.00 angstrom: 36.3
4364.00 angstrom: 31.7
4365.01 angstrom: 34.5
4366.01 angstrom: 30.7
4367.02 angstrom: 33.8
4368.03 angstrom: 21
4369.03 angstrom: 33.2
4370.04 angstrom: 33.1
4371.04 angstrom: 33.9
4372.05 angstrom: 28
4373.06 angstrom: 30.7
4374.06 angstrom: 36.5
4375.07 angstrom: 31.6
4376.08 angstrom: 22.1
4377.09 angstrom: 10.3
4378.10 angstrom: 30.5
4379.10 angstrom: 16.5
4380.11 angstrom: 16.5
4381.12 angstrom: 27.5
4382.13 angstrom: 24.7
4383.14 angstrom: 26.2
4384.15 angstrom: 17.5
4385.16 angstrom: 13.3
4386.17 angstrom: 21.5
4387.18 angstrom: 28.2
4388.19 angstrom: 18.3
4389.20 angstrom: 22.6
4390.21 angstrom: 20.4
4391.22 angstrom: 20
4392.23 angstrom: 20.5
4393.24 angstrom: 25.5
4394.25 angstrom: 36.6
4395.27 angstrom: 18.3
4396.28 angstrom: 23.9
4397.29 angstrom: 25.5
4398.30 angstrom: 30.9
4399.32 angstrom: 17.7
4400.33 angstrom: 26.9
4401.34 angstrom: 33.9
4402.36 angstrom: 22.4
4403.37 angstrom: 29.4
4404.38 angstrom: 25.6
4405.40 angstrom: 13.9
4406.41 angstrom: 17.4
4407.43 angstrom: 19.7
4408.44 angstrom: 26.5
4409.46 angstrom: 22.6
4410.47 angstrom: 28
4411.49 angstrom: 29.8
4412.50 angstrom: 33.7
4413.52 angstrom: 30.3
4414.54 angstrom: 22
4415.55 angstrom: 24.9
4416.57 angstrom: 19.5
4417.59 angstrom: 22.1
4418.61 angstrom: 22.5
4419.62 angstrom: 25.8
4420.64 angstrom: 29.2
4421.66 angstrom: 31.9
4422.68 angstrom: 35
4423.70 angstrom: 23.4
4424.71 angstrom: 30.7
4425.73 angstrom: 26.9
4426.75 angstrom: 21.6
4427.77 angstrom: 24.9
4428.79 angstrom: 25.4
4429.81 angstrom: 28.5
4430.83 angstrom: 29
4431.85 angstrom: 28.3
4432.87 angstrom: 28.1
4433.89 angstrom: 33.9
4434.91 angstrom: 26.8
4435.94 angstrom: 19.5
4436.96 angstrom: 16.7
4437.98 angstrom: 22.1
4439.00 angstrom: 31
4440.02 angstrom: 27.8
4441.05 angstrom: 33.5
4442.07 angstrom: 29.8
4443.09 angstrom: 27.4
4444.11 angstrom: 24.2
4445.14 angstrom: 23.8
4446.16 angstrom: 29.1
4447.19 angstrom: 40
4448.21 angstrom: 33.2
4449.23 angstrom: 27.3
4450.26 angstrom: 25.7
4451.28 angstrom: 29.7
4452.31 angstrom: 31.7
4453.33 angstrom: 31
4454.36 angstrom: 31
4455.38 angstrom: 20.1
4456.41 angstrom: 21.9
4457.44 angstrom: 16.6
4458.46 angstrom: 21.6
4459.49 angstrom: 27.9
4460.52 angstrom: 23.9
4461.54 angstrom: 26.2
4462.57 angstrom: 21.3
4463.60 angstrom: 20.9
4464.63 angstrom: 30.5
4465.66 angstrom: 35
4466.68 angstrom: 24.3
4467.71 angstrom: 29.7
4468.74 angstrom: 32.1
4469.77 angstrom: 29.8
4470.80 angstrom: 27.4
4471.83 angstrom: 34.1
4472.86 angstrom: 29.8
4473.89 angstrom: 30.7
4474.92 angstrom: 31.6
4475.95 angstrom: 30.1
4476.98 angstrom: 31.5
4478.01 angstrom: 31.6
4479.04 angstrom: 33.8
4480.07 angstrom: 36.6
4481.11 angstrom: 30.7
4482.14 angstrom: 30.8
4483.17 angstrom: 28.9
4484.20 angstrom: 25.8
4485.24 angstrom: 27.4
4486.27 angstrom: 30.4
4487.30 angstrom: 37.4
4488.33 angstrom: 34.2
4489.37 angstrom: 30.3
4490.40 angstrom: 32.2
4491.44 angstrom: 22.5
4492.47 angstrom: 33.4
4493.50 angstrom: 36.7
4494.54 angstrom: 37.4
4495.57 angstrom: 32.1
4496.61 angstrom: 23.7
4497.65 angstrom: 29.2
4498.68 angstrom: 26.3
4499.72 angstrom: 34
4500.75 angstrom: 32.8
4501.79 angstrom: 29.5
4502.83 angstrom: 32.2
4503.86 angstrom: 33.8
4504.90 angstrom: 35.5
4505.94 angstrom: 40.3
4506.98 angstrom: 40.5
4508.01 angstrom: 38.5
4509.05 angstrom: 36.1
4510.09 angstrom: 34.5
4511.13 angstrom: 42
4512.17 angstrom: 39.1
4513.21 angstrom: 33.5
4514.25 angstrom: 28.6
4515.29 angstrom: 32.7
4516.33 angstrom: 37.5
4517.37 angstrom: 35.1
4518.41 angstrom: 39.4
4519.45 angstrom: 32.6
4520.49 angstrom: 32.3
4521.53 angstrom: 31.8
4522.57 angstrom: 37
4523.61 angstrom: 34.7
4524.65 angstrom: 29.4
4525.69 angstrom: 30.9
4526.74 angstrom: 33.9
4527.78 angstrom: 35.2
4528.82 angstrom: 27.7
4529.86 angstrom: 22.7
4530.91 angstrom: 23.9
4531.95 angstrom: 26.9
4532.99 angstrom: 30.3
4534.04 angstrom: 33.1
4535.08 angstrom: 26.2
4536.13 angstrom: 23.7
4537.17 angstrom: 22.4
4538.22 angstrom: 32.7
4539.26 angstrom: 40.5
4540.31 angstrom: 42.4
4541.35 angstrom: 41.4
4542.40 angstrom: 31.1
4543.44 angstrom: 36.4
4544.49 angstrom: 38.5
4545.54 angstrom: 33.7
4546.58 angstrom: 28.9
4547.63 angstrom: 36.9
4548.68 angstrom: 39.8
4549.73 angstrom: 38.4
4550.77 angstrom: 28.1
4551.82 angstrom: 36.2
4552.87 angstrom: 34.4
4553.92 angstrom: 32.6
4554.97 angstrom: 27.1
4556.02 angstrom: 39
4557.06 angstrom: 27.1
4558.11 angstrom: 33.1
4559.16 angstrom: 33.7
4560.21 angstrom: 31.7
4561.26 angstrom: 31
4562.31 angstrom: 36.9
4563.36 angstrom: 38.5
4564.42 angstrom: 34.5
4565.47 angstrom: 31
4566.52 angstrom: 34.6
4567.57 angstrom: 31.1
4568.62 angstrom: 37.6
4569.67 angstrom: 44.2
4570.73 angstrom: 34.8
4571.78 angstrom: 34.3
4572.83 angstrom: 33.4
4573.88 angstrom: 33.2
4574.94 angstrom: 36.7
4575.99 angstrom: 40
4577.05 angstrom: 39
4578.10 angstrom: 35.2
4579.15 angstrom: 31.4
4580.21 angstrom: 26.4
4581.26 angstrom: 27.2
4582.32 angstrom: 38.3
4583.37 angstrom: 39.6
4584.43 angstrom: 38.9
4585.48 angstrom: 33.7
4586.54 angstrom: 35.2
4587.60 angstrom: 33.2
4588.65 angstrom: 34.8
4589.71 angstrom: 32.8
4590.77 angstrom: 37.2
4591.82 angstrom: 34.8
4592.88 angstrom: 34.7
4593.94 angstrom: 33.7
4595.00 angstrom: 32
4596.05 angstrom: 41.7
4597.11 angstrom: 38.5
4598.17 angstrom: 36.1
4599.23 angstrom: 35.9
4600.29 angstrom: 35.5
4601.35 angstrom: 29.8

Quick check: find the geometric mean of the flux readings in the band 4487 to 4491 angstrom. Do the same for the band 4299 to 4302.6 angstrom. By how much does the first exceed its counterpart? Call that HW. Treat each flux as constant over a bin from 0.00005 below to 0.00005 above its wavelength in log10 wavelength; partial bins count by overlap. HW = 17.1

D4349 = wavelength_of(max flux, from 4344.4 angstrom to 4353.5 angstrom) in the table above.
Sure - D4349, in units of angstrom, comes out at 4351.96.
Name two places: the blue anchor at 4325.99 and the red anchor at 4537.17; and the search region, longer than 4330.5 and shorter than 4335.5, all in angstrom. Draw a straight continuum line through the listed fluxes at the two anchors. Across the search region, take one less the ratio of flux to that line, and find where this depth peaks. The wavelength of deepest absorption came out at 4331.97 angstrom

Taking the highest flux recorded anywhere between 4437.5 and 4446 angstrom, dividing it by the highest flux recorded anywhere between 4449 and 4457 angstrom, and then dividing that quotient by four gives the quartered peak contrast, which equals 0.26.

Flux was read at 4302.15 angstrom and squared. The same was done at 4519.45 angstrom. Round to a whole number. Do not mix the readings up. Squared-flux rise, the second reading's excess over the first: 901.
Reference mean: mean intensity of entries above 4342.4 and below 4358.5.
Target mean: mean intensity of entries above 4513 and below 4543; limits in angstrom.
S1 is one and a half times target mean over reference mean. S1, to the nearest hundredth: 1.84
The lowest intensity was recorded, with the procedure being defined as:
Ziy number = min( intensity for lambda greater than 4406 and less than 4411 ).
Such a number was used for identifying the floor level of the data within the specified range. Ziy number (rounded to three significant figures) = 17.4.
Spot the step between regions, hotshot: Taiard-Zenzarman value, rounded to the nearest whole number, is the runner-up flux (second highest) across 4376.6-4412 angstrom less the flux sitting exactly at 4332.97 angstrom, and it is 8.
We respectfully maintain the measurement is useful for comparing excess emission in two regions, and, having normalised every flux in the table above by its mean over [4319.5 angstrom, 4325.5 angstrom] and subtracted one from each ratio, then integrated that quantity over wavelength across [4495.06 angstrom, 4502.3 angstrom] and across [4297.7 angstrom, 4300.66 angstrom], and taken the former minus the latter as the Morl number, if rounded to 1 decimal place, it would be 2.1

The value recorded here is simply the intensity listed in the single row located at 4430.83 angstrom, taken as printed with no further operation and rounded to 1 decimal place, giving 29.0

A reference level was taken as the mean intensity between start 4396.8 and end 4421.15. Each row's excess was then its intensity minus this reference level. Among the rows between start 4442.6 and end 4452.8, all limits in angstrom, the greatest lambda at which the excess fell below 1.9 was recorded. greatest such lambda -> 4450.26 angstrom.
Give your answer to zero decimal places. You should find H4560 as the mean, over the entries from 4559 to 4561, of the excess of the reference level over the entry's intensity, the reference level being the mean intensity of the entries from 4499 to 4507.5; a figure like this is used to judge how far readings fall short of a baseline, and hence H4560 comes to 2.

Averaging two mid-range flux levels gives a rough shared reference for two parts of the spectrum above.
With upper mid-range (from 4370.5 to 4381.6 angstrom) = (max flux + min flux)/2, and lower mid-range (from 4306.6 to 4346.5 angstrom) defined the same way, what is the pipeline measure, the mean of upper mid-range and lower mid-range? 23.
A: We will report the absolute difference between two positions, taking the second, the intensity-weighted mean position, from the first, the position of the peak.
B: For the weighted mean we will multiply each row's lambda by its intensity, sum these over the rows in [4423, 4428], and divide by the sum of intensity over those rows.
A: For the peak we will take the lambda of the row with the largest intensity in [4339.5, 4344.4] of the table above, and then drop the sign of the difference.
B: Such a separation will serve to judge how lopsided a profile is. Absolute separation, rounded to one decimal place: 81.7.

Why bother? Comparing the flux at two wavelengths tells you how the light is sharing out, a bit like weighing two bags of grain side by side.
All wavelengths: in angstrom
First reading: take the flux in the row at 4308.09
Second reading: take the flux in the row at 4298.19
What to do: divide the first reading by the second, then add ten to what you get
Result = 10.8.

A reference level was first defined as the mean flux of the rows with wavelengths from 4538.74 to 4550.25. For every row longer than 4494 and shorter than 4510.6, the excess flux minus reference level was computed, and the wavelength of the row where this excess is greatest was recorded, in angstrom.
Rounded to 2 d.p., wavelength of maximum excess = 4506.98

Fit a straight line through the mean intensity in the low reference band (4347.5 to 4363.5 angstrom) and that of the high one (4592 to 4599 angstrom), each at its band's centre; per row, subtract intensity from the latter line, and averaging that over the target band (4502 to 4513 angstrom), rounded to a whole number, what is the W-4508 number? -4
